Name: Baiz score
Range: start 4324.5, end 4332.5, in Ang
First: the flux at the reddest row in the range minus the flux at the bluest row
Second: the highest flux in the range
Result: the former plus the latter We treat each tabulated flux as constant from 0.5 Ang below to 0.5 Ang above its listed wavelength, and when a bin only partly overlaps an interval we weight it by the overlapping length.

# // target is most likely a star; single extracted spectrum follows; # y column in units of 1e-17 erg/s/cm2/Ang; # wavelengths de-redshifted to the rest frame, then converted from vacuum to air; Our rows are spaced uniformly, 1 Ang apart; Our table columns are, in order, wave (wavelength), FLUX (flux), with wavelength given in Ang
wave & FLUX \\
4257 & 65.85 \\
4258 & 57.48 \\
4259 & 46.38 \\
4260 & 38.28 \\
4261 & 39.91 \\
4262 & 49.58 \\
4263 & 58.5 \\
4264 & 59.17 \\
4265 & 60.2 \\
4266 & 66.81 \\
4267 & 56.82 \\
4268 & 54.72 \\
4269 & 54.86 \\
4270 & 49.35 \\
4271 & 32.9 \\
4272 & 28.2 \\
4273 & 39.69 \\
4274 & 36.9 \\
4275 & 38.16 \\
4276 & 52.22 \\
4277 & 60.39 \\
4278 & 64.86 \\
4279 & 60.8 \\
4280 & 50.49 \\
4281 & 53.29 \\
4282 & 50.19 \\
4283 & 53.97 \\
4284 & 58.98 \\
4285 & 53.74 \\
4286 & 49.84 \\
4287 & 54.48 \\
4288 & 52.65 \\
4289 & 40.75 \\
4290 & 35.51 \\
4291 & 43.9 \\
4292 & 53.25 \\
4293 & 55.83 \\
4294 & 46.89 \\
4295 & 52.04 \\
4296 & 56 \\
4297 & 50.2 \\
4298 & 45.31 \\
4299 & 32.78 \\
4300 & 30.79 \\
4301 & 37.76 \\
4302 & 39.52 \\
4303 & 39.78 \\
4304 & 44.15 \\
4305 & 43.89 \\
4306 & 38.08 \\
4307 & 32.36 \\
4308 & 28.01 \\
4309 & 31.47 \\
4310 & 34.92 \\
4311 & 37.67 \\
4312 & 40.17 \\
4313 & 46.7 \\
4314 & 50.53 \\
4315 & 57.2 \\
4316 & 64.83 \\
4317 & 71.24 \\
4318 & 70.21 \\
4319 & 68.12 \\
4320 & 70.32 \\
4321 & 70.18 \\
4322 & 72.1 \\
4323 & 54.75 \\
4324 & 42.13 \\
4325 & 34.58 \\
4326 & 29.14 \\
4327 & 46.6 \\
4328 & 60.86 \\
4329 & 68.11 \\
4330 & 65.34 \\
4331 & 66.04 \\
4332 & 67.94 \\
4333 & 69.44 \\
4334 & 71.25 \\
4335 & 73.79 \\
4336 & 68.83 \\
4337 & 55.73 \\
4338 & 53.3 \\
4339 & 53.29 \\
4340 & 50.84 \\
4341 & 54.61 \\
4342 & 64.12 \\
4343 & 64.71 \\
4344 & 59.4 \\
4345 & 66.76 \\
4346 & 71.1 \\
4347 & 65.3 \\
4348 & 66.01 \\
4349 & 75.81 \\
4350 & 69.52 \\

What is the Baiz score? 101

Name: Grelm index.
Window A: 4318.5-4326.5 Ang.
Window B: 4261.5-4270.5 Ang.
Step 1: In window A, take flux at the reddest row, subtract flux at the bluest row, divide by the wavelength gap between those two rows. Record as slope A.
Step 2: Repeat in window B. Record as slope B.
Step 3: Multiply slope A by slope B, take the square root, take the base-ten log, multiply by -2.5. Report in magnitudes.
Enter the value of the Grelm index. 0.99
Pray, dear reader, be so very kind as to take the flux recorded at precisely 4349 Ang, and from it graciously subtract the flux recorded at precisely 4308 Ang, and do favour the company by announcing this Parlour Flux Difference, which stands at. 48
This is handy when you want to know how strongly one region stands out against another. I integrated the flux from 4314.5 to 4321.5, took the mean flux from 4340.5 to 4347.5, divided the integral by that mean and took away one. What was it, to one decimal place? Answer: 6.4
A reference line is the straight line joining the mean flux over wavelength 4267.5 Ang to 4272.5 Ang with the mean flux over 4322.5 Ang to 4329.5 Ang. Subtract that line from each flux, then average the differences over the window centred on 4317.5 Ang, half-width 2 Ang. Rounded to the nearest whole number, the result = 21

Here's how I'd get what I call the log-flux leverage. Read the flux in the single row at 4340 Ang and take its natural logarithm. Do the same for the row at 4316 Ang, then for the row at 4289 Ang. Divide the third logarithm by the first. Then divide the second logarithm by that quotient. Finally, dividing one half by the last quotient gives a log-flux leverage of 0.113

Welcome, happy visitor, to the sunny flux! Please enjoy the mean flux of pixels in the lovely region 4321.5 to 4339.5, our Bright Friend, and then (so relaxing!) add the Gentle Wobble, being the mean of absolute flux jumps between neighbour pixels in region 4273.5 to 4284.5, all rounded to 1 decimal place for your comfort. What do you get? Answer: 64.2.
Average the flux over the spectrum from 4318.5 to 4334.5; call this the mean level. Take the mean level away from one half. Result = -59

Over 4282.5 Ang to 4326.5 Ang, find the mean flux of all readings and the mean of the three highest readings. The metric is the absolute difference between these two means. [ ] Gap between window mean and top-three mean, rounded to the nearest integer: 23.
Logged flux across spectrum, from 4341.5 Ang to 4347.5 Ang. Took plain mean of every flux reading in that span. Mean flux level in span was 65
